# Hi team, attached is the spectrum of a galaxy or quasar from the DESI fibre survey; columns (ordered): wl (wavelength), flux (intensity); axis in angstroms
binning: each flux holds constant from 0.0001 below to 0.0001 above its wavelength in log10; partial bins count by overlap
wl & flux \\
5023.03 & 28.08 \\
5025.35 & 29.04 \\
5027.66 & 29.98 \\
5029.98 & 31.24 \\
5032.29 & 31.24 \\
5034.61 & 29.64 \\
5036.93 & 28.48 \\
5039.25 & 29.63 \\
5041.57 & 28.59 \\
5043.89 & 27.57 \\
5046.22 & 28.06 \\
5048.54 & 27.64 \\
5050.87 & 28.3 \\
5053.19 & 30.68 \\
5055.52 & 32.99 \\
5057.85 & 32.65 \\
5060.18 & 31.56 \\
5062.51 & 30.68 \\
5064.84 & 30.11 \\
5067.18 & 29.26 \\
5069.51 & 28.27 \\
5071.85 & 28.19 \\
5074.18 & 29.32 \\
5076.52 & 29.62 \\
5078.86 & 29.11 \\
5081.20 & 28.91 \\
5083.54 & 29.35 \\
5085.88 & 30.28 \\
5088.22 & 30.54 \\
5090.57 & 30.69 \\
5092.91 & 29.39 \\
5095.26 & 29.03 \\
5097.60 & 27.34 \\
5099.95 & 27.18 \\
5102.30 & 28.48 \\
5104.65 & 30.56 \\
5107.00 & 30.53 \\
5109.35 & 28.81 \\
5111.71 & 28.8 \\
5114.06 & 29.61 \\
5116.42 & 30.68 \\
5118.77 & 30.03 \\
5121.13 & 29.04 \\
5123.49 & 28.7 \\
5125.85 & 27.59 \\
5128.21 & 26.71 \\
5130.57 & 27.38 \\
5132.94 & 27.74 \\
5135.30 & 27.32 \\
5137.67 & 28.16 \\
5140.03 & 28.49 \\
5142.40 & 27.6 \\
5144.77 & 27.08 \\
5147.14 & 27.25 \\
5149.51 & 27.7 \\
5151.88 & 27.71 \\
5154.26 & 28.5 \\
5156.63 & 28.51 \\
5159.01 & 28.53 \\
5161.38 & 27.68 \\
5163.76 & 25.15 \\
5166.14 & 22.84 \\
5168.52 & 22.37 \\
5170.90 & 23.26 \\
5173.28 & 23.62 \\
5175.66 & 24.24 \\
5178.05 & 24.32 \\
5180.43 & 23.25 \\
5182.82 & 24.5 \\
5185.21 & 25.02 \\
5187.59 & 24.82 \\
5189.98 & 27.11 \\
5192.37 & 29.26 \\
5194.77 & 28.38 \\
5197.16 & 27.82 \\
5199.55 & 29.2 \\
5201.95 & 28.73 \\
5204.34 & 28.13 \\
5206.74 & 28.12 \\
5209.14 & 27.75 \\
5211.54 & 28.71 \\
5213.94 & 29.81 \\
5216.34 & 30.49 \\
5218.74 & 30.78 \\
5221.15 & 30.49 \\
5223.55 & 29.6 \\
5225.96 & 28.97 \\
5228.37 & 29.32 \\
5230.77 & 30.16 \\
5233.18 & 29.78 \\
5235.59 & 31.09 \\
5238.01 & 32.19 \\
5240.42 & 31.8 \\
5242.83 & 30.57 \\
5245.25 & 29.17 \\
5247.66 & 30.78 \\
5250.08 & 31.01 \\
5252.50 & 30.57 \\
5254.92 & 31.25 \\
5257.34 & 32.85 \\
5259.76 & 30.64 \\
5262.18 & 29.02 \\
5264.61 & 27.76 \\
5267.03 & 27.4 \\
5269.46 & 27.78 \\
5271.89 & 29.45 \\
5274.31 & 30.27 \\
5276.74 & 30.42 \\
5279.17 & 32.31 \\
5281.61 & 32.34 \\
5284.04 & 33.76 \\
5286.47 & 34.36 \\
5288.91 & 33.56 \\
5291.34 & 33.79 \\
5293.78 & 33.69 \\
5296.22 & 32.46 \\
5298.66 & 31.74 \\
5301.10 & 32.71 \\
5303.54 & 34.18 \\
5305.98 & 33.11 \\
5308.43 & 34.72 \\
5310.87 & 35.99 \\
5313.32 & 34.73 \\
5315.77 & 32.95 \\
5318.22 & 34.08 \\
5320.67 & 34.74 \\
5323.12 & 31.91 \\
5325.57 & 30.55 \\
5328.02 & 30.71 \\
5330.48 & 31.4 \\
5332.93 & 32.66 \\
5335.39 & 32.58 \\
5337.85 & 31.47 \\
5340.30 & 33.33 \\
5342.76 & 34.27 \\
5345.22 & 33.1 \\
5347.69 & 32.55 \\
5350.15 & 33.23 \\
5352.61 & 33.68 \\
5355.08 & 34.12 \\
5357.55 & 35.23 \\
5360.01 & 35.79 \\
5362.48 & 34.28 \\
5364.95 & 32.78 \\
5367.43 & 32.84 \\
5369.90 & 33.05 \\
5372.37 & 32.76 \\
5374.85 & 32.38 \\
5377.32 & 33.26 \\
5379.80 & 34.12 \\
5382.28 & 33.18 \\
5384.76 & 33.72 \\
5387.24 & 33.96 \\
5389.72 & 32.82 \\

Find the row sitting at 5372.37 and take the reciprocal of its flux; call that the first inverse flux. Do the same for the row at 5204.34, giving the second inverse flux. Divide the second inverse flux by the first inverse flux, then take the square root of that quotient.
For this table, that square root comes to 1.08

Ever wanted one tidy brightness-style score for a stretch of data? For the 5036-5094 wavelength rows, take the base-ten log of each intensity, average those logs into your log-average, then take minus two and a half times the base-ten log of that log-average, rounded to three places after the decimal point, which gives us -0.419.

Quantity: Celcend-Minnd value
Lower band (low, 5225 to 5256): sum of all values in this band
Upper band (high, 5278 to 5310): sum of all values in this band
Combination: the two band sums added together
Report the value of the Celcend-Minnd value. 829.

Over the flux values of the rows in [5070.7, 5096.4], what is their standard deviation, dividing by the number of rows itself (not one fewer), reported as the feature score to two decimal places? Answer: 0.72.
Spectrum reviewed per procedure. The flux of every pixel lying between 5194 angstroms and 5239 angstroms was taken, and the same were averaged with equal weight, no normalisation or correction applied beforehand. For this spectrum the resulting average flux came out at 29.4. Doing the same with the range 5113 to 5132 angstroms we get 28.7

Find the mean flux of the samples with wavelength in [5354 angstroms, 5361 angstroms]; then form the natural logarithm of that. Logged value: 3.56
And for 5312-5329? 3.49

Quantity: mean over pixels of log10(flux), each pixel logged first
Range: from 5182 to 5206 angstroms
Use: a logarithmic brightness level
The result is 1.44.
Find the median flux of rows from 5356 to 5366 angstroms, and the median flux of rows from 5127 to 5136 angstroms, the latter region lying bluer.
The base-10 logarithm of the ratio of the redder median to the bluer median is 0.10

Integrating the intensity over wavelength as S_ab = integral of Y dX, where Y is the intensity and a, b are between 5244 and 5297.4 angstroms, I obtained 1662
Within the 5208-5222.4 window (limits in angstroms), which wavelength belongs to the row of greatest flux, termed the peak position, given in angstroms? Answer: 5218.74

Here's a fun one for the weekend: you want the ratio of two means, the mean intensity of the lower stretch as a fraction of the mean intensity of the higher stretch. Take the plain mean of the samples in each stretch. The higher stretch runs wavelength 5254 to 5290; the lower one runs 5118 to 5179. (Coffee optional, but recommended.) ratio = 0.87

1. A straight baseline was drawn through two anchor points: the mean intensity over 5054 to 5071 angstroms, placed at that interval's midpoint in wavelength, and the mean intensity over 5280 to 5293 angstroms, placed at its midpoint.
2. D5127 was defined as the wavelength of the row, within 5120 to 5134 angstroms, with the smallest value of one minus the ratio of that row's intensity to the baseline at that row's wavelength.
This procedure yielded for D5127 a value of 5121.13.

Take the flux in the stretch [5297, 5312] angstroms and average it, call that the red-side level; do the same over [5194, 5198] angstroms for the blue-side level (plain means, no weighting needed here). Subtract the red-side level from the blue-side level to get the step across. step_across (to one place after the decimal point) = -5.6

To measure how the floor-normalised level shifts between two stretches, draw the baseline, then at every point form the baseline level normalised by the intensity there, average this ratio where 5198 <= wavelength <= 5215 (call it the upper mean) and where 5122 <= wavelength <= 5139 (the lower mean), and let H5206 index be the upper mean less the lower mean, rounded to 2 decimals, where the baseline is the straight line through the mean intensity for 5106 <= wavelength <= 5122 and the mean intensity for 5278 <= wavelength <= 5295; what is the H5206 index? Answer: 0.02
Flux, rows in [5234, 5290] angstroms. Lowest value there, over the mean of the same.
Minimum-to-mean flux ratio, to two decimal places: 0.89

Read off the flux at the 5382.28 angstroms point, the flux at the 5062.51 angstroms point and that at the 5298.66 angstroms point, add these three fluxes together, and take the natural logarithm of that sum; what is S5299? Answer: 4.56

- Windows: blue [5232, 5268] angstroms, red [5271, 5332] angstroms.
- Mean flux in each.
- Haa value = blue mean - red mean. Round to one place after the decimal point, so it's -2.4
